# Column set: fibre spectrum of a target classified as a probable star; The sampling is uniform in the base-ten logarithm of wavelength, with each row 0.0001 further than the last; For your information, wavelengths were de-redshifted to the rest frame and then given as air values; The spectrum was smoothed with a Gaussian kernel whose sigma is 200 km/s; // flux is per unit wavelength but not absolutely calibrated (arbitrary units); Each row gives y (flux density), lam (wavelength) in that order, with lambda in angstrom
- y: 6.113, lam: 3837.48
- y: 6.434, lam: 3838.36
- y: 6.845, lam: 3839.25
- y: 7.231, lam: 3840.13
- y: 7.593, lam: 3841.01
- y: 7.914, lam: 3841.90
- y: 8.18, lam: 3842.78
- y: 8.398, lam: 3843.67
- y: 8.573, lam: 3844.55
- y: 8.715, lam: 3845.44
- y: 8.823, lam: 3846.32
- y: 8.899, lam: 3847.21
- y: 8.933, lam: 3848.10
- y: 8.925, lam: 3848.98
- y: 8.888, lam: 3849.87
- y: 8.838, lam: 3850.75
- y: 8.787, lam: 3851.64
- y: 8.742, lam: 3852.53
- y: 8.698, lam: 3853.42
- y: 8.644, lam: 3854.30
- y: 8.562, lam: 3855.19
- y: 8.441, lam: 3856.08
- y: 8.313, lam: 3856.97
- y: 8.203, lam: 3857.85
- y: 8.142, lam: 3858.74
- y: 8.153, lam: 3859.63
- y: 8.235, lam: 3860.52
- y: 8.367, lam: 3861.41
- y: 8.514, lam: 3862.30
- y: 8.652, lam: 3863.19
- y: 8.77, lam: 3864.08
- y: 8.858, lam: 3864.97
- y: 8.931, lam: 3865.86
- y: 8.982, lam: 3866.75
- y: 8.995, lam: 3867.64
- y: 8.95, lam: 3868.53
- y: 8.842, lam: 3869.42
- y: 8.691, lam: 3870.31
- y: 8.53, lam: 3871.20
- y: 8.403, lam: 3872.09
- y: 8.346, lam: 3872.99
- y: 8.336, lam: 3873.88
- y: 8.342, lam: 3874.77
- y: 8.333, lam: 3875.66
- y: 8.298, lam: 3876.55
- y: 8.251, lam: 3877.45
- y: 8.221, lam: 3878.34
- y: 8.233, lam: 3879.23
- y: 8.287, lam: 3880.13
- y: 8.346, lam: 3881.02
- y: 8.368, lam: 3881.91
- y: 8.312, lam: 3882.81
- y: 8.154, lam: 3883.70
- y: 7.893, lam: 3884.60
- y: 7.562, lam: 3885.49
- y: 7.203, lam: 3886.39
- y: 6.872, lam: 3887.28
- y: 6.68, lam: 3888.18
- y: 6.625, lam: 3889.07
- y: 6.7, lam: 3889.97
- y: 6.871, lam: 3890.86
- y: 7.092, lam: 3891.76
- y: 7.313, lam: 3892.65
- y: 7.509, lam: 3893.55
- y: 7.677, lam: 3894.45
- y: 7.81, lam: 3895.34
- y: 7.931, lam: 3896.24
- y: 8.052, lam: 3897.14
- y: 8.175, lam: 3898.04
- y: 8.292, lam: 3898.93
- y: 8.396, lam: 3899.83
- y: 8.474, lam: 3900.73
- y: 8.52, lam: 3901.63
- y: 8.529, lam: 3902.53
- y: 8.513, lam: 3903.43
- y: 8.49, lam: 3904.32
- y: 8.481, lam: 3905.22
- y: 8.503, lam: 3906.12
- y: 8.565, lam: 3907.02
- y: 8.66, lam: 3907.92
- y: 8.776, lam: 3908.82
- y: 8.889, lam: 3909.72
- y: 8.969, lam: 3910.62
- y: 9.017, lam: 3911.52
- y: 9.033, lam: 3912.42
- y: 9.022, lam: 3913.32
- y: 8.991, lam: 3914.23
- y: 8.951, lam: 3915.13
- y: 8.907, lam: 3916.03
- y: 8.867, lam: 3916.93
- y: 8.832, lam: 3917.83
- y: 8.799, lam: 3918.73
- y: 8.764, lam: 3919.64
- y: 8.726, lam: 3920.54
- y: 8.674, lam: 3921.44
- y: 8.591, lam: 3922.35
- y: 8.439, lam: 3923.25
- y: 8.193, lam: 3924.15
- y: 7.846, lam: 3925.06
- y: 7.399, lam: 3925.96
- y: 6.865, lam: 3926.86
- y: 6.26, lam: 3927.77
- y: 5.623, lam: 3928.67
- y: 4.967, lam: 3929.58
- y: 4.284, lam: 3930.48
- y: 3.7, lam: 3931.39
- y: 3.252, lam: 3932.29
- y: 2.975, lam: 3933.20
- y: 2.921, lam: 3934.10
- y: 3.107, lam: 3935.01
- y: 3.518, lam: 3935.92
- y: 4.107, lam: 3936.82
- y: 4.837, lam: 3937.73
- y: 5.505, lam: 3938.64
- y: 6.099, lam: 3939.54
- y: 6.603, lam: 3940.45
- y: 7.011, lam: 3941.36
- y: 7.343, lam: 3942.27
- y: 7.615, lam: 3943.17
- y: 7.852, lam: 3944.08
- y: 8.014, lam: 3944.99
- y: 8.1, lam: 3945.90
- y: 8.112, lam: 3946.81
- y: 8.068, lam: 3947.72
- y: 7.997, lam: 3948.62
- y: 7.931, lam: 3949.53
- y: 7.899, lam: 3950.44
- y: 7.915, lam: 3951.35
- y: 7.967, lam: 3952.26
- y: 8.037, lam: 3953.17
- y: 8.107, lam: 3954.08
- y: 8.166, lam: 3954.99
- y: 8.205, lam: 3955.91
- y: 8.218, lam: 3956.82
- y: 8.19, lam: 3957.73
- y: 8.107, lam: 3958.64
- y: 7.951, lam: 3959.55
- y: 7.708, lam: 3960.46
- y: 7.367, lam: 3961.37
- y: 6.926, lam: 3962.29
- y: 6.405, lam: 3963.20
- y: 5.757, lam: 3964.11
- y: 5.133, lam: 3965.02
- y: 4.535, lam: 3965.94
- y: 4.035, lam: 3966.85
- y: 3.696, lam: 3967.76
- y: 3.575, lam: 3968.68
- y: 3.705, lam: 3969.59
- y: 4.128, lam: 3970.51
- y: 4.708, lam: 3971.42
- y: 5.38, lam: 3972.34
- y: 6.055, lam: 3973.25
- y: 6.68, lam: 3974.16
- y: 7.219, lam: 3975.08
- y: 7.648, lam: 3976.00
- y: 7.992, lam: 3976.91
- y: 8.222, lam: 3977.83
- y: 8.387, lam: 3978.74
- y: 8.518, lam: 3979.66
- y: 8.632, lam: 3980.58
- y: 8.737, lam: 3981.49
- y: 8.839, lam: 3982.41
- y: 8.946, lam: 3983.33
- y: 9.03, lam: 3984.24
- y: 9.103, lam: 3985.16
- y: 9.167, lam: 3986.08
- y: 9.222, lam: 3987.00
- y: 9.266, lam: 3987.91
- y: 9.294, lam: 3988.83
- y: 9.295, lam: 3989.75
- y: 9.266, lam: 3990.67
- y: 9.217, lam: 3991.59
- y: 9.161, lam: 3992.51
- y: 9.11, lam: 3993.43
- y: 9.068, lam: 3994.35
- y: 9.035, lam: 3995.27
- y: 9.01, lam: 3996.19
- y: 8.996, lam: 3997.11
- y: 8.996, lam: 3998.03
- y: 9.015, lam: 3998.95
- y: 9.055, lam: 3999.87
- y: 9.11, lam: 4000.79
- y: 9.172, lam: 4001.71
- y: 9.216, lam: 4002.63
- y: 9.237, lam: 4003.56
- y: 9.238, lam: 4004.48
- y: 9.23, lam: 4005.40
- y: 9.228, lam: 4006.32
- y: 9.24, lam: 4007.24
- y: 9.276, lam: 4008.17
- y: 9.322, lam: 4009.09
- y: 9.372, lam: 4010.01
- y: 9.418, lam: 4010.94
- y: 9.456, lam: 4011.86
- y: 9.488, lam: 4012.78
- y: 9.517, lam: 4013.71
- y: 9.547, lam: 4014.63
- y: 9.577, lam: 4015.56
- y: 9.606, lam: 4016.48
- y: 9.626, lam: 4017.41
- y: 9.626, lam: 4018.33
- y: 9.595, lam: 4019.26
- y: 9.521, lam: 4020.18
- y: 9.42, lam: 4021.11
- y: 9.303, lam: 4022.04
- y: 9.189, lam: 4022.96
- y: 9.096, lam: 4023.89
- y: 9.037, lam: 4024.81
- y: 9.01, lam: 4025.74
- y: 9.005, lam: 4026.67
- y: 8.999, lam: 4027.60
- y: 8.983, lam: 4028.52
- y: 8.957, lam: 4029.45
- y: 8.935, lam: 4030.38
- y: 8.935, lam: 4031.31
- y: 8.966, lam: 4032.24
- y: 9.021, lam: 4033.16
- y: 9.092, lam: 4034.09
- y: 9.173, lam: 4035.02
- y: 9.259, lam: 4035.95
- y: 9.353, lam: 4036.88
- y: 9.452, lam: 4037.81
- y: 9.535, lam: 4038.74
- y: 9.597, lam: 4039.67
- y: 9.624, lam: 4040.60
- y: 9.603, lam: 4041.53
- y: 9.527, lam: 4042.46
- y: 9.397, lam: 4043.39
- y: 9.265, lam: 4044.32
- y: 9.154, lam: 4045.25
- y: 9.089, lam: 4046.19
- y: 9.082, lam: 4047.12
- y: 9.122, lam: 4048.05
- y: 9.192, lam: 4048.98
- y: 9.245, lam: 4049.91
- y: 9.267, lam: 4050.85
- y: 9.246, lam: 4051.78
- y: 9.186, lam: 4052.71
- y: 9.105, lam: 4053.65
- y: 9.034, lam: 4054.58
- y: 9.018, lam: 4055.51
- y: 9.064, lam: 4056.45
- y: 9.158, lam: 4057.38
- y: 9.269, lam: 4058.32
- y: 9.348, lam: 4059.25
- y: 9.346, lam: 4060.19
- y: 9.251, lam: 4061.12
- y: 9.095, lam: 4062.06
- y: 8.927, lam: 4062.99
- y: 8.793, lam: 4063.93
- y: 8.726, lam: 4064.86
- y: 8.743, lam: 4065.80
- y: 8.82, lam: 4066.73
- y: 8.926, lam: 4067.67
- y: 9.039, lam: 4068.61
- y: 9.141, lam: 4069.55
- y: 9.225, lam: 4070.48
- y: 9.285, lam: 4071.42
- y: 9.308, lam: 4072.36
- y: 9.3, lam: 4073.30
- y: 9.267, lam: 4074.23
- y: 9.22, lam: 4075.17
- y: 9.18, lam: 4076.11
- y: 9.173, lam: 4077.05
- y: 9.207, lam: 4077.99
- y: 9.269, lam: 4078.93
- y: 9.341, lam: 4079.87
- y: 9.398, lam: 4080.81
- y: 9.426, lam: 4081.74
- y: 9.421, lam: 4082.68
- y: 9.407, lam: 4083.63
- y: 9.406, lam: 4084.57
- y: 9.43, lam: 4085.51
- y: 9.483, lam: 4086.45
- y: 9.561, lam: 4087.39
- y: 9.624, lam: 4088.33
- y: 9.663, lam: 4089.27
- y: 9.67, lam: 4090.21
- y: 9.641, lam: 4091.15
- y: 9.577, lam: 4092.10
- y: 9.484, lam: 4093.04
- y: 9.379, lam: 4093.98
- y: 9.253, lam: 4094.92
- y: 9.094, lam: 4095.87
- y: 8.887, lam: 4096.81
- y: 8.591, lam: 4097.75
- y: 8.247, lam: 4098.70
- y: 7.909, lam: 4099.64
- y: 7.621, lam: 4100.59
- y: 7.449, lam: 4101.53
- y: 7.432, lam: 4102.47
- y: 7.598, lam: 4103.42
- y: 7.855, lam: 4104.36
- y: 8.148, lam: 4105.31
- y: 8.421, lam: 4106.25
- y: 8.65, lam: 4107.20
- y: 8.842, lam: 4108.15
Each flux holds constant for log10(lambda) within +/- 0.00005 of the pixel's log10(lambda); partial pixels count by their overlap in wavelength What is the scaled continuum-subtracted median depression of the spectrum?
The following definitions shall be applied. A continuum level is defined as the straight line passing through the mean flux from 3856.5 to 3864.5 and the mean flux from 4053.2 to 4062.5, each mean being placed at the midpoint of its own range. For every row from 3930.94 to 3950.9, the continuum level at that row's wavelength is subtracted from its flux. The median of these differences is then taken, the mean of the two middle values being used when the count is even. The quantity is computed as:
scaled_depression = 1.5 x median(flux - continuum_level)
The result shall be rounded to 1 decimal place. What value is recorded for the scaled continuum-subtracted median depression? -2.8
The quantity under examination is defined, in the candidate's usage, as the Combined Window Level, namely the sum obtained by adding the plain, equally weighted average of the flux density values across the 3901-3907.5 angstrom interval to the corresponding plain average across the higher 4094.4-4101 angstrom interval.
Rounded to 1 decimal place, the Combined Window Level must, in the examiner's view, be 17.0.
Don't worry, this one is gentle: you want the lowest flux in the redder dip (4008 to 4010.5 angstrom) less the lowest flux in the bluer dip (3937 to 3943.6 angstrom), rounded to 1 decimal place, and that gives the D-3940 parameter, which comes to 4.4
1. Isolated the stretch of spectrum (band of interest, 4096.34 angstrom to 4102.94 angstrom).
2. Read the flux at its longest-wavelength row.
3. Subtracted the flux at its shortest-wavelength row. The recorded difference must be -1.5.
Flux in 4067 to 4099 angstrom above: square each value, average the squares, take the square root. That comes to 9.3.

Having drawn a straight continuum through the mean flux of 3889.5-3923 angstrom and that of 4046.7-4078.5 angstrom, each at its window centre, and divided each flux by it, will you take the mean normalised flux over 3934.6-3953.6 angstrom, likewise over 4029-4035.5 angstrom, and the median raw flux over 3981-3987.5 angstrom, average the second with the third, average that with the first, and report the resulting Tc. 2.91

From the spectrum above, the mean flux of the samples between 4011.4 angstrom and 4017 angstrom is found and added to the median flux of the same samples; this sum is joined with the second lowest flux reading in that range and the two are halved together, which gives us 14.3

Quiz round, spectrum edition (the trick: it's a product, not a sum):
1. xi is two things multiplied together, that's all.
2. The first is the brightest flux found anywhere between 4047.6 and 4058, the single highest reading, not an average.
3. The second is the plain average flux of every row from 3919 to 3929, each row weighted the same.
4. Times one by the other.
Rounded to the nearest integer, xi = 72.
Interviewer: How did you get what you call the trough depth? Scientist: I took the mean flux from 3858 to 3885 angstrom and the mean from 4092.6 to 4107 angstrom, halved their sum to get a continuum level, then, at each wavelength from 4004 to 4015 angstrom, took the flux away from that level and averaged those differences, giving -0.95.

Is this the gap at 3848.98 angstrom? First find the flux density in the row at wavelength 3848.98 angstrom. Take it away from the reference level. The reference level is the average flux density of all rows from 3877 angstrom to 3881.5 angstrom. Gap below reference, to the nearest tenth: -0.7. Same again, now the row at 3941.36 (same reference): 1.3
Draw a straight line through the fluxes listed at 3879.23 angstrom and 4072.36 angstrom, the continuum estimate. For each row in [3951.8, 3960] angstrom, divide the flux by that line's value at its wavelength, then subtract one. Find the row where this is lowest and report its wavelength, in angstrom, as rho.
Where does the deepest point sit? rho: 3959.55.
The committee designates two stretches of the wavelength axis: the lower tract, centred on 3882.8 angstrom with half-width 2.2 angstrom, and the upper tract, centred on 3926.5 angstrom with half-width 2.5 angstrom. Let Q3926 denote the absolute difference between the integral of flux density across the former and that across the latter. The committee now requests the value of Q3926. 1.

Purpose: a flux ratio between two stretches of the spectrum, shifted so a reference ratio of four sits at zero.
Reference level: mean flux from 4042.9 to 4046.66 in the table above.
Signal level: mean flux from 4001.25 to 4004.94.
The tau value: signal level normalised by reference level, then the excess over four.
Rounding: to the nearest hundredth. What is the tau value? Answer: -3.00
